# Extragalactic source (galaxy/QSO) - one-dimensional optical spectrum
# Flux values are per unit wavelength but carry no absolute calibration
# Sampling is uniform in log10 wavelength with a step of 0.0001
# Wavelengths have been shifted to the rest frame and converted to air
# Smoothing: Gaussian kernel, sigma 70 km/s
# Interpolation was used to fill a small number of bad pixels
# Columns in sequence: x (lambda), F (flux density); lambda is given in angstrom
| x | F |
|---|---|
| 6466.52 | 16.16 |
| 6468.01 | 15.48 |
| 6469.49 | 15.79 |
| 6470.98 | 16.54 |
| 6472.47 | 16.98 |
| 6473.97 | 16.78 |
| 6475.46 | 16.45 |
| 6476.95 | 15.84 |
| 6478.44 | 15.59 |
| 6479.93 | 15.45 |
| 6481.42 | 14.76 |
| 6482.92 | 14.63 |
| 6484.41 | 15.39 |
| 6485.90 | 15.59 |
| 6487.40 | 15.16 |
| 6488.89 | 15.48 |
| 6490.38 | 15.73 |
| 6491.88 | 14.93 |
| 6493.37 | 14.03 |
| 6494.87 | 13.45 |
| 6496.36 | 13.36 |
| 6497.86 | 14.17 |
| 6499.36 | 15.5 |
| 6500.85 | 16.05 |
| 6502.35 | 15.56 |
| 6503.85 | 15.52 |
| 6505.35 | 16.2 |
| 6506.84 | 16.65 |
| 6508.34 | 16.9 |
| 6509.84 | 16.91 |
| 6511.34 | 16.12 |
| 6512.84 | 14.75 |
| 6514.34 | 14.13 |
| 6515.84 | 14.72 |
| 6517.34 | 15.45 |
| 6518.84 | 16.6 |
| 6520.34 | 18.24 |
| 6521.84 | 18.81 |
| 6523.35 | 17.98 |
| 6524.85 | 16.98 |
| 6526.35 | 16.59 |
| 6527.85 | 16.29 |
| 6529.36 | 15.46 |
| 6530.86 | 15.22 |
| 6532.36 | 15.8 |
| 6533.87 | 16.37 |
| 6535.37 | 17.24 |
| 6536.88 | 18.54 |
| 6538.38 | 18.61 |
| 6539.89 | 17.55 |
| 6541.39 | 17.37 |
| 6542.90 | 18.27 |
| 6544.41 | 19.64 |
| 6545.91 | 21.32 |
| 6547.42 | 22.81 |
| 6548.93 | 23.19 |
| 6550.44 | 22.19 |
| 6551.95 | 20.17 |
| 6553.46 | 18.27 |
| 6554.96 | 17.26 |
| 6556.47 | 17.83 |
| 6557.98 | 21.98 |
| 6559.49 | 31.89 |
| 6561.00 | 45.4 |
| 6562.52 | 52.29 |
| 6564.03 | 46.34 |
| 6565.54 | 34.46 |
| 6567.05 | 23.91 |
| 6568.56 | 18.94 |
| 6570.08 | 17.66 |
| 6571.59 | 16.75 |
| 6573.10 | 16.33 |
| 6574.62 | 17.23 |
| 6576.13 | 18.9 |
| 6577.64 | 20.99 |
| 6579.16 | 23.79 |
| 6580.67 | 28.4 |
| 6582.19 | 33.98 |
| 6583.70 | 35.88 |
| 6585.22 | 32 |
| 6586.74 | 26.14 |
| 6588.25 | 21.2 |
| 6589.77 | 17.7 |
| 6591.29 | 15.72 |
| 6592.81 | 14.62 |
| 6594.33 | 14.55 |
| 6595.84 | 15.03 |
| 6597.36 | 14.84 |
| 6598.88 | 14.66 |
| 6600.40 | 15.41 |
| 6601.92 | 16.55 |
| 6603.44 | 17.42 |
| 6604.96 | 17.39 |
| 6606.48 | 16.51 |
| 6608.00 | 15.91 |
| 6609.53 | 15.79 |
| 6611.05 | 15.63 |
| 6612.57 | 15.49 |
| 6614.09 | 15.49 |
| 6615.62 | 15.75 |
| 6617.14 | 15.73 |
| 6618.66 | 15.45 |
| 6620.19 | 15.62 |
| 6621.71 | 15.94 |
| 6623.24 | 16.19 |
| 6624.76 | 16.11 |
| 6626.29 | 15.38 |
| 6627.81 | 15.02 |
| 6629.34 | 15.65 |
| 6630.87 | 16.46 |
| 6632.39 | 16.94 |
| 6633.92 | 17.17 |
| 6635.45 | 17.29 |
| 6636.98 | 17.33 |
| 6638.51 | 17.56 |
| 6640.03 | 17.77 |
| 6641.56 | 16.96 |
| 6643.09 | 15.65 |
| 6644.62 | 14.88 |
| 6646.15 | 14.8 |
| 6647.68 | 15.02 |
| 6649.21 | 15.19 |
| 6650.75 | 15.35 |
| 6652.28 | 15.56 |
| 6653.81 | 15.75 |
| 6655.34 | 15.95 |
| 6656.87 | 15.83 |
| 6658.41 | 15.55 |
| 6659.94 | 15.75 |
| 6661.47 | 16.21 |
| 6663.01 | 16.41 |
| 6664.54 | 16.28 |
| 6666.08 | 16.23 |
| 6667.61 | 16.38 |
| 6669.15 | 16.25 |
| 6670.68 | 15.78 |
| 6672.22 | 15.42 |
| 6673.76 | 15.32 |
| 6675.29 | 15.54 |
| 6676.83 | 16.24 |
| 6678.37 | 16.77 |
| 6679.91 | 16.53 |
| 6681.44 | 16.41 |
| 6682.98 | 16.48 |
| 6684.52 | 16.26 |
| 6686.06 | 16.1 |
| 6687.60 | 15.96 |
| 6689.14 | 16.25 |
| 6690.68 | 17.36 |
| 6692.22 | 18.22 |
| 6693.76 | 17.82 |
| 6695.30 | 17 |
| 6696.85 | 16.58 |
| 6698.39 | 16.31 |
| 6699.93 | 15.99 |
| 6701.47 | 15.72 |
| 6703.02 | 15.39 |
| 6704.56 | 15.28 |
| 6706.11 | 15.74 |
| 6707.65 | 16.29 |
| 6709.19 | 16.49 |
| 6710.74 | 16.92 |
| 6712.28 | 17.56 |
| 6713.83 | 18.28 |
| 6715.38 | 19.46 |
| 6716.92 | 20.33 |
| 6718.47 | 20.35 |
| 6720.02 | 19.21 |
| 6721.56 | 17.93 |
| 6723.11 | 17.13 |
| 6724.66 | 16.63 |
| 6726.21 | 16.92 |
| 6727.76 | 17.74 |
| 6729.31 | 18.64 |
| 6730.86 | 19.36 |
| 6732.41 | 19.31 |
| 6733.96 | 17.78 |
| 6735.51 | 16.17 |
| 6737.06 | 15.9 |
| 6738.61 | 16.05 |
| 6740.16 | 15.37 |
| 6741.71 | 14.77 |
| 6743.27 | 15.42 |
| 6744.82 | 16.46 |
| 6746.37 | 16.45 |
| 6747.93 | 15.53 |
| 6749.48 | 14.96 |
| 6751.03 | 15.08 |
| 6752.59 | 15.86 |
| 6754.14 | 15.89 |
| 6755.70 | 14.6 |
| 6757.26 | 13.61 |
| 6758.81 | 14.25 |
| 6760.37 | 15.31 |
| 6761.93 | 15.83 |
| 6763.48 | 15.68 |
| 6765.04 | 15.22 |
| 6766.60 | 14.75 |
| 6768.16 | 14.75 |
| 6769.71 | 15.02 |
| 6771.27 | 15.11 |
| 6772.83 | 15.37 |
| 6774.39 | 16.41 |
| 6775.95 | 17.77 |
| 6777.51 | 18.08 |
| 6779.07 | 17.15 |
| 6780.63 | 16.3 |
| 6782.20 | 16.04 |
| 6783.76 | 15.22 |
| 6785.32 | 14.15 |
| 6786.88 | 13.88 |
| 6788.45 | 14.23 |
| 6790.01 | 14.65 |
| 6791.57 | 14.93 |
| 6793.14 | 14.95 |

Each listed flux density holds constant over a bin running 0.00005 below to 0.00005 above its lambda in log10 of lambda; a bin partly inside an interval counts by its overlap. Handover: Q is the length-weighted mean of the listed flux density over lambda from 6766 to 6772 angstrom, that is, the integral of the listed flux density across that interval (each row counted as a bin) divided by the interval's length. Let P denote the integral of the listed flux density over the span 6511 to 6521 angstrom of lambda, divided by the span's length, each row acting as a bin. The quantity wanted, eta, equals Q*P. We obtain 234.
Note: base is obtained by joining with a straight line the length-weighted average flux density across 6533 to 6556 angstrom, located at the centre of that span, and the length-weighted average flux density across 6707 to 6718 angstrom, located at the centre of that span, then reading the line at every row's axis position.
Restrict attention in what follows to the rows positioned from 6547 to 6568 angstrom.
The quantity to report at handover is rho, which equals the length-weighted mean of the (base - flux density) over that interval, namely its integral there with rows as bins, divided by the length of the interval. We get -9.3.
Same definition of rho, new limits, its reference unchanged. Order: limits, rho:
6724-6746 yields 0.9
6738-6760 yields 2.4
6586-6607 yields 1.9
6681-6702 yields 1.5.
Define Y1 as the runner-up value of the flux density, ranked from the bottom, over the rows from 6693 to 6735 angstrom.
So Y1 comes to 15.39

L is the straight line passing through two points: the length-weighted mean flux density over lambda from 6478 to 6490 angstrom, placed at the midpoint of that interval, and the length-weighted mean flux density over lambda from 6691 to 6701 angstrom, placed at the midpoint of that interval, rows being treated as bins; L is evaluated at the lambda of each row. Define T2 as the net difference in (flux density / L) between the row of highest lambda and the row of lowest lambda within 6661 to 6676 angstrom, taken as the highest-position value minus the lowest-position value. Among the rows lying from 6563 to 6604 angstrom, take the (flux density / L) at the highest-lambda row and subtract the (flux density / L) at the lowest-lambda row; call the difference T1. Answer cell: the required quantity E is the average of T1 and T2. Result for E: -0.94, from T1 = -1.84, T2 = -0.05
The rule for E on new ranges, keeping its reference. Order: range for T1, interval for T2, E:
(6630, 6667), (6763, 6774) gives -0.03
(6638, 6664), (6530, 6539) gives 0.07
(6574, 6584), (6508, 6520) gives 0.57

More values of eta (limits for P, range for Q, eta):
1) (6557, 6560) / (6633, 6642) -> 449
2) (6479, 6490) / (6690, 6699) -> 262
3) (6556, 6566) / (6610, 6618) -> 567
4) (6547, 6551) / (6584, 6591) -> 555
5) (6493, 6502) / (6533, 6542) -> 255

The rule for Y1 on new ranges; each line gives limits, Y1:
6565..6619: 14.62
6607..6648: 14.88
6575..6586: 20.99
